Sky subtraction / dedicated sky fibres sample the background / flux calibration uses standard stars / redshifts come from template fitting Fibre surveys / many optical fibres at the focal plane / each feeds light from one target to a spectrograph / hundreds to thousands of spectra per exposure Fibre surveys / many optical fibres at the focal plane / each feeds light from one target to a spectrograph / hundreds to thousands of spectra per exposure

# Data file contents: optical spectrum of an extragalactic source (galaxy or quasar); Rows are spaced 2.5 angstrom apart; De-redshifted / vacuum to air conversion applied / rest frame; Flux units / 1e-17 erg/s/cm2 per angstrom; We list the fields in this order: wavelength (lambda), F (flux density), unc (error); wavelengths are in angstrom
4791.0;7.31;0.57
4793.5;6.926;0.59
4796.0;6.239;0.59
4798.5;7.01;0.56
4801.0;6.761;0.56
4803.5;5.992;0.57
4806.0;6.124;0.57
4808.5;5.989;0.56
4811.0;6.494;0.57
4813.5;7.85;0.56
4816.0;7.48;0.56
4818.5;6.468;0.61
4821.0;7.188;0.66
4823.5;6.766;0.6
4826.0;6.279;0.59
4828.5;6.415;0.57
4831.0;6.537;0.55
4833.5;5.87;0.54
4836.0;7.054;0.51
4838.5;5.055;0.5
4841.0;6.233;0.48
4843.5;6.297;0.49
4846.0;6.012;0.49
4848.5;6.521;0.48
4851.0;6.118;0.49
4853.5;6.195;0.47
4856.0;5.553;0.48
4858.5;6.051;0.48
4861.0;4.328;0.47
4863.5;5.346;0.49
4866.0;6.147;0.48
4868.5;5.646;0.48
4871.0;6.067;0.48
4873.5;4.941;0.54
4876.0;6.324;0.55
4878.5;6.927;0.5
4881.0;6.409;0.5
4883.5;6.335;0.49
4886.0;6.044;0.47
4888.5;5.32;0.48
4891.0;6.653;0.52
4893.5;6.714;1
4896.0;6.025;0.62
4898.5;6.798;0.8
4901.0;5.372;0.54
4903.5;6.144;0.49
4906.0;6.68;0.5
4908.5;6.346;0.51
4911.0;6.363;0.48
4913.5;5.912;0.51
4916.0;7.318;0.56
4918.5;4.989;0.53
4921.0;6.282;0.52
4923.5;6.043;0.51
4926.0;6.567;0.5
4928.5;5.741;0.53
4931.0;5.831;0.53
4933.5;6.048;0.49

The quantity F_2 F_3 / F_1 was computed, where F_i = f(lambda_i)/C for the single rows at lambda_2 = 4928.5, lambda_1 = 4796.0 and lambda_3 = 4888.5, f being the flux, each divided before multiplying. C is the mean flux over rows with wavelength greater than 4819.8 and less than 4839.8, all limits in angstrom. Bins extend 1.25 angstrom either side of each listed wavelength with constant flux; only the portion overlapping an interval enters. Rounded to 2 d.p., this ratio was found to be 0.77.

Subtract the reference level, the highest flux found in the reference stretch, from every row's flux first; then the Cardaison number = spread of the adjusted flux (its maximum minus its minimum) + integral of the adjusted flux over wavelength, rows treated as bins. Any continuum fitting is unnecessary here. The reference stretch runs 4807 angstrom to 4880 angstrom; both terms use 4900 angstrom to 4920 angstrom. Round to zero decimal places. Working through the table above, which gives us -32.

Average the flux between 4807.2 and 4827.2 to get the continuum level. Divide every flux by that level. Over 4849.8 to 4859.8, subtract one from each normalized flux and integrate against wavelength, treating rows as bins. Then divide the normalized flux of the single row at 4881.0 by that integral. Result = -0.8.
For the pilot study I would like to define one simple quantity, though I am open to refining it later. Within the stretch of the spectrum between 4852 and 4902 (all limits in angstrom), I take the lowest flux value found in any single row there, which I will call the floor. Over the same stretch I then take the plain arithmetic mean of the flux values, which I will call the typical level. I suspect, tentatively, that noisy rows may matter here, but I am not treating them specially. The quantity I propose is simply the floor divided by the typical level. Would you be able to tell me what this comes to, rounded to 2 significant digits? 0.73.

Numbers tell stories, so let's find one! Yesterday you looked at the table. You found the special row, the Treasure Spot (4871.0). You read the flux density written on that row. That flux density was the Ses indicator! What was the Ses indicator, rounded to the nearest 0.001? 6.067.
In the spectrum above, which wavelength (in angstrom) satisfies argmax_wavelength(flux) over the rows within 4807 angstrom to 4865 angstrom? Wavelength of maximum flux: 4813.5 angstrom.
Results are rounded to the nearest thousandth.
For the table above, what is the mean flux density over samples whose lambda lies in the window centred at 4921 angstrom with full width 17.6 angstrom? 6.122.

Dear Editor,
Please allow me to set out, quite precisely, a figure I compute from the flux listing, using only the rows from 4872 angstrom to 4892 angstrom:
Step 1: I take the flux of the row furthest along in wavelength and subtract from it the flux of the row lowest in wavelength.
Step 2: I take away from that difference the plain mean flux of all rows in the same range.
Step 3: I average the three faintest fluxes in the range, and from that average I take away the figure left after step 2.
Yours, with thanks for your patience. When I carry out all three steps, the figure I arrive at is 9.8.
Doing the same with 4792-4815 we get 11.7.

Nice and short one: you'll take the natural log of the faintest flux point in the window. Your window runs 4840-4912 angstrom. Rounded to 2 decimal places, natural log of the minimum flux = 1.47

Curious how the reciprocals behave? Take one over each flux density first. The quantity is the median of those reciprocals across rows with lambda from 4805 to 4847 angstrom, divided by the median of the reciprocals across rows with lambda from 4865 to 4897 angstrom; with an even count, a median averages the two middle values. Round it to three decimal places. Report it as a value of 0.958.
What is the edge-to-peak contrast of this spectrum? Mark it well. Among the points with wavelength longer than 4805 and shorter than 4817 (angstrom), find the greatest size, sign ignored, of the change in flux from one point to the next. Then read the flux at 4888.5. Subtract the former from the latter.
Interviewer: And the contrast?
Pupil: 4.0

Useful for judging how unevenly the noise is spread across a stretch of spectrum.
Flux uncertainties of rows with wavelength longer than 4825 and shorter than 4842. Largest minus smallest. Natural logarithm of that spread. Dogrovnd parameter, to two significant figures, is -2.2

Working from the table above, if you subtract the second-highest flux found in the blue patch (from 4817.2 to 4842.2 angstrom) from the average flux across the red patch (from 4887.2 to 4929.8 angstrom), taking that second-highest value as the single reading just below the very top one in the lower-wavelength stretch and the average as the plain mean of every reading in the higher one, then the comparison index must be -0.86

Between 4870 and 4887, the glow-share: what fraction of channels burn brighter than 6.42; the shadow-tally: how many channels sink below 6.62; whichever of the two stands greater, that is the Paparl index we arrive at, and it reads 6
